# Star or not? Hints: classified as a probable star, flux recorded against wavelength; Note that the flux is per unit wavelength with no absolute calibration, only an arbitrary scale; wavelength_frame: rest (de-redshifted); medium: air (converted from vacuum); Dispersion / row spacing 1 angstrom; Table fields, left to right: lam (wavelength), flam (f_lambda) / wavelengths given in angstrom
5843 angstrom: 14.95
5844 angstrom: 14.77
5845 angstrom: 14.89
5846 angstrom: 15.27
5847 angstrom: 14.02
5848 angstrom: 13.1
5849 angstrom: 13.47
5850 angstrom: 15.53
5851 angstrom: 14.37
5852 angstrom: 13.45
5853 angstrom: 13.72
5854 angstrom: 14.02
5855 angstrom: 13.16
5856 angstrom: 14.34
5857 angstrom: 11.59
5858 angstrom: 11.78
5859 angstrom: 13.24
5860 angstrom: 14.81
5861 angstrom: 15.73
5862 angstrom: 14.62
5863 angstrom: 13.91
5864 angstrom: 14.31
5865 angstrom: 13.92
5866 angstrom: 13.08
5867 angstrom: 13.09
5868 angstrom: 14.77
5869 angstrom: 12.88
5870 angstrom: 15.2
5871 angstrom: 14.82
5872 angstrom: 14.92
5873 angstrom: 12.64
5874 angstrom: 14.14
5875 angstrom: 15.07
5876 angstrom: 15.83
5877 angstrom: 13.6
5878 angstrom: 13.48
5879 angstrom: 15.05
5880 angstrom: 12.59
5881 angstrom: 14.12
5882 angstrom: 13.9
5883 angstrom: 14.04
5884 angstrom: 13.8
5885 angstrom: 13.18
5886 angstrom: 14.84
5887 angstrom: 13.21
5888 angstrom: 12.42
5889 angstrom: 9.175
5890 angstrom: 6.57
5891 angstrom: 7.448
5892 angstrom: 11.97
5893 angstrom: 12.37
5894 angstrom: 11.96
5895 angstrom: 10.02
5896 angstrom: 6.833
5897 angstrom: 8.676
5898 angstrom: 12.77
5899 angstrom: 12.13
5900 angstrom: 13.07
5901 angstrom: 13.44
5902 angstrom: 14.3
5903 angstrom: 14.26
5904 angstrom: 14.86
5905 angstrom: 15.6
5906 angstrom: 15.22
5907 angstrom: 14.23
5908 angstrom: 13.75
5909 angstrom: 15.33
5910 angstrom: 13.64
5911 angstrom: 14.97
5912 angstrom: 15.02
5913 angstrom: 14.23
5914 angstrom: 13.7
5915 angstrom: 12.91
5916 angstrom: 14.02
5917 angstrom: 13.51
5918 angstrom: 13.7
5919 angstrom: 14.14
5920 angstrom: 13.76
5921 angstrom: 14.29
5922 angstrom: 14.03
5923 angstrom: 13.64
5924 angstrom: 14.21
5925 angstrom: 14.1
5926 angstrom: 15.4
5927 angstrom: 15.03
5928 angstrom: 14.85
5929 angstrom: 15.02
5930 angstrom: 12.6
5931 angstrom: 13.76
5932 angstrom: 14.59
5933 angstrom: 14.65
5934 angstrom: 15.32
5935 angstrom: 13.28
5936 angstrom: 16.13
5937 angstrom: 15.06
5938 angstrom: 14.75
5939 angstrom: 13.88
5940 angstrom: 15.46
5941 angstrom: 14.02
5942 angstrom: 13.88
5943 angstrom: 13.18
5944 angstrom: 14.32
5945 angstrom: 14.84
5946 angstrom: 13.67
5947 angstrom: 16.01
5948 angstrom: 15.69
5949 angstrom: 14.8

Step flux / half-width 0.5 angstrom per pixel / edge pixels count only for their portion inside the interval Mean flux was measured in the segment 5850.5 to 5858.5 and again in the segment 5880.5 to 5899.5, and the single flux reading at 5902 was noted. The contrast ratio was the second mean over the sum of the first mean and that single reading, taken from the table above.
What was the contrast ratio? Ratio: 0.42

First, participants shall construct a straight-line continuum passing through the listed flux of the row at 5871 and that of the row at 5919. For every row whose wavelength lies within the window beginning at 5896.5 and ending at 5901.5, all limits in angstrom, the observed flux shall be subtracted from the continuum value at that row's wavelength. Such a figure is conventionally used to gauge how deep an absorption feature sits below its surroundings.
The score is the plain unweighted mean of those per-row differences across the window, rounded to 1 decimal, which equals 2.4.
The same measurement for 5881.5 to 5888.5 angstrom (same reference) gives 1.0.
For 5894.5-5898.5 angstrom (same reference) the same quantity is 4.9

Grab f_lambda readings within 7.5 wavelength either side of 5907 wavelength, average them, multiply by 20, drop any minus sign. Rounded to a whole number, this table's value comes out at 287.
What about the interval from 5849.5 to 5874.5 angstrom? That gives 278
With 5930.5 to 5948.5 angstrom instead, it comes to 292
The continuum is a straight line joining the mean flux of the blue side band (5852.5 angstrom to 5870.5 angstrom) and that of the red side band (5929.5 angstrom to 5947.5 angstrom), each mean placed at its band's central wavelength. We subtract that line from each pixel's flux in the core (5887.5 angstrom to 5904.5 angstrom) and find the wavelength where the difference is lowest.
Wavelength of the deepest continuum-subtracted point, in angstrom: 5890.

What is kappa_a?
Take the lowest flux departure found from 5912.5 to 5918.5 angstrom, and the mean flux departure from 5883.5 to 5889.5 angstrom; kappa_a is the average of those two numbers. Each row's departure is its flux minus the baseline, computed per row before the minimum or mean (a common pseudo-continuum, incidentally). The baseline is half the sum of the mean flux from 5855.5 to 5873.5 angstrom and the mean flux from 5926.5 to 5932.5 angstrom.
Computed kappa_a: -1.2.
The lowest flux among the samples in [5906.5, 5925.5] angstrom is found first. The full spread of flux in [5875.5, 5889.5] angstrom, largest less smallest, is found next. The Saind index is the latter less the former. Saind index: -6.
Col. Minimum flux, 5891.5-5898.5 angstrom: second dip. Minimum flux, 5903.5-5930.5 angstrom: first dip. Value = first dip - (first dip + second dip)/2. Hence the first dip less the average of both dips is 2.88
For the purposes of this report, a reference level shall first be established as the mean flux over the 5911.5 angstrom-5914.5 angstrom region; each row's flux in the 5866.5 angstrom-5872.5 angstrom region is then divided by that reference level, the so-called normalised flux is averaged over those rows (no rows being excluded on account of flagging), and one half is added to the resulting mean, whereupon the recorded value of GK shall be 1.50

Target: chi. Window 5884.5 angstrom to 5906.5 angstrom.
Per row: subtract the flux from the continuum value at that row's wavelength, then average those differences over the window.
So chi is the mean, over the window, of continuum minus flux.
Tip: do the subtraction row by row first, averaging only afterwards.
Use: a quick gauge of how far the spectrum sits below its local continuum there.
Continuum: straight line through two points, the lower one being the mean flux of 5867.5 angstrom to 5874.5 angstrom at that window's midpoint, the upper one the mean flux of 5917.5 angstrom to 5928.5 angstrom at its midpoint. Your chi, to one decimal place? 2.2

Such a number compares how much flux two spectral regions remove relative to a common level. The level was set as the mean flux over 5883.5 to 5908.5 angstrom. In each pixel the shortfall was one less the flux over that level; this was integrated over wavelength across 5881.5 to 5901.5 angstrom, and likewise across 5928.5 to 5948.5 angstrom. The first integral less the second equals 5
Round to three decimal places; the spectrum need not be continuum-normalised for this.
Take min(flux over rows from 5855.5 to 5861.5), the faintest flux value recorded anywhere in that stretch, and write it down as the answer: 11.590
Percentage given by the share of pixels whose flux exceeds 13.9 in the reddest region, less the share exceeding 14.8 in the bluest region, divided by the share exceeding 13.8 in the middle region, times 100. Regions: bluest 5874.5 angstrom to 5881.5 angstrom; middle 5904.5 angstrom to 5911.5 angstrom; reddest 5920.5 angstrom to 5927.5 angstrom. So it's 60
